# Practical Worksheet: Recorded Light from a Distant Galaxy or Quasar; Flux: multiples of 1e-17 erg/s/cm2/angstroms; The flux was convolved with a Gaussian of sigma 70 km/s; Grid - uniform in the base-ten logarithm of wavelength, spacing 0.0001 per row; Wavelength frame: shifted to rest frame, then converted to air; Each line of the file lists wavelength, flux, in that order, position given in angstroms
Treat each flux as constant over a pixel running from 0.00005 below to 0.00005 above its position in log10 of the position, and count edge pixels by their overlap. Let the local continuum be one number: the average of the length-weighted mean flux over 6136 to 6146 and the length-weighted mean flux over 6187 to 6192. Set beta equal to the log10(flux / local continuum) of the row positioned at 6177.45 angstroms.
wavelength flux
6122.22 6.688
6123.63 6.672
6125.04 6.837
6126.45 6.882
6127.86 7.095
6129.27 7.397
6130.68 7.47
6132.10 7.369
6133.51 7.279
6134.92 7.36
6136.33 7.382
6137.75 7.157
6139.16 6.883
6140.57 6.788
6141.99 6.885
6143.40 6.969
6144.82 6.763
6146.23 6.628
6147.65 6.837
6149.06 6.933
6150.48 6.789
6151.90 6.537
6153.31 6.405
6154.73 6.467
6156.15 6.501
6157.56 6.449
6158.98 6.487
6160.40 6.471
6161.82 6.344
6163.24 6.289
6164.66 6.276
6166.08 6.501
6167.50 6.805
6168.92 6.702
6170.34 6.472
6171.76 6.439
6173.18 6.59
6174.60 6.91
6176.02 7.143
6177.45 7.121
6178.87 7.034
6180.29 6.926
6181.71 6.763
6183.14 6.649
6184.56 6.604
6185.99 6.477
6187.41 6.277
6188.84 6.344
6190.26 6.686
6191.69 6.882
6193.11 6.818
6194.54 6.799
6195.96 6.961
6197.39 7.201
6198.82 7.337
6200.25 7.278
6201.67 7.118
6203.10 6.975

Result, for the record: 0.024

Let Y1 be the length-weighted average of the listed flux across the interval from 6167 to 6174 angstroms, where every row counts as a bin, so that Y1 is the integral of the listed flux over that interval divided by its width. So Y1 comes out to 6.6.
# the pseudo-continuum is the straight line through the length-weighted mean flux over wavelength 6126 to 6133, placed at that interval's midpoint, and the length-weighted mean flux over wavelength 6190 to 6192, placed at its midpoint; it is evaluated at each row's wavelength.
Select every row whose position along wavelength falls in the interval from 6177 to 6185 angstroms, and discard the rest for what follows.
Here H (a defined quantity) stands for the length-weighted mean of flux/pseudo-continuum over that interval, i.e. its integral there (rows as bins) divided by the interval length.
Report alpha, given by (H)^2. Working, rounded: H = 1.00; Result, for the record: 1.00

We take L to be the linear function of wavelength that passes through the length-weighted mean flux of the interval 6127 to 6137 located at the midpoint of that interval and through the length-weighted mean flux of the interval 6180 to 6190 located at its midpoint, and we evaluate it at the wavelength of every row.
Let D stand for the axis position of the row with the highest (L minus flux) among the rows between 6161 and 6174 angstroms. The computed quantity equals 6163.24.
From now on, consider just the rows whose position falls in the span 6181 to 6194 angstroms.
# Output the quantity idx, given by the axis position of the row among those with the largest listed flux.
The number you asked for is 6191.69 angstroms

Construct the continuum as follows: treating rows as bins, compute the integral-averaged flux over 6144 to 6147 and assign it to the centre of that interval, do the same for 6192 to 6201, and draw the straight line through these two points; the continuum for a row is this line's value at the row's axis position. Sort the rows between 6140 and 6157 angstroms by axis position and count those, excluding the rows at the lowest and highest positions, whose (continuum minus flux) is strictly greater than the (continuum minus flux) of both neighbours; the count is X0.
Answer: 2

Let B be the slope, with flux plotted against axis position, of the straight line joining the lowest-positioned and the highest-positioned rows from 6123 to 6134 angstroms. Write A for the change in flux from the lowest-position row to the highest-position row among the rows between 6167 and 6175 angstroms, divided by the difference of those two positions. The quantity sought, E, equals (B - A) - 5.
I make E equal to -4.95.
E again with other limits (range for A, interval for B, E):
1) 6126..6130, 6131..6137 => -5.18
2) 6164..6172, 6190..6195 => -5.00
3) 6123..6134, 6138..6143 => -5.06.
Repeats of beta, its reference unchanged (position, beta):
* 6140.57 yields 0.003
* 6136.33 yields 0.040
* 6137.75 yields 0.026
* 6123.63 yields -0.004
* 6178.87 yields 0.019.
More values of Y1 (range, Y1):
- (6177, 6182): 7.0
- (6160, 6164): 6.4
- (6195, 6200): 7.2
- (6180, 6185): 6.7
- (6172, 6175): 6.7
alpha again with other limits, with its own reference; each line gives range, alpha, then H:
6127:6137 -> 1.03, 1.01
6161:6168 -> 0.85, 0.92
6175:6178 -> 1.06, 1.03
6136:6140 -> 0.98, 0.99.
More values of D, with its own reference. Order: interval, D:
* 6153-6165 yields 6153.31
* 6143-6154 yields 6153.31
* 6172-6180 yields 6173.18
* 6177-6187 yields 6185.99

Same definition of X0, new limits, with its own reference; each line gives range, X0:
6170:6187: 1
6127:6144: 2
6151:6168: 3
